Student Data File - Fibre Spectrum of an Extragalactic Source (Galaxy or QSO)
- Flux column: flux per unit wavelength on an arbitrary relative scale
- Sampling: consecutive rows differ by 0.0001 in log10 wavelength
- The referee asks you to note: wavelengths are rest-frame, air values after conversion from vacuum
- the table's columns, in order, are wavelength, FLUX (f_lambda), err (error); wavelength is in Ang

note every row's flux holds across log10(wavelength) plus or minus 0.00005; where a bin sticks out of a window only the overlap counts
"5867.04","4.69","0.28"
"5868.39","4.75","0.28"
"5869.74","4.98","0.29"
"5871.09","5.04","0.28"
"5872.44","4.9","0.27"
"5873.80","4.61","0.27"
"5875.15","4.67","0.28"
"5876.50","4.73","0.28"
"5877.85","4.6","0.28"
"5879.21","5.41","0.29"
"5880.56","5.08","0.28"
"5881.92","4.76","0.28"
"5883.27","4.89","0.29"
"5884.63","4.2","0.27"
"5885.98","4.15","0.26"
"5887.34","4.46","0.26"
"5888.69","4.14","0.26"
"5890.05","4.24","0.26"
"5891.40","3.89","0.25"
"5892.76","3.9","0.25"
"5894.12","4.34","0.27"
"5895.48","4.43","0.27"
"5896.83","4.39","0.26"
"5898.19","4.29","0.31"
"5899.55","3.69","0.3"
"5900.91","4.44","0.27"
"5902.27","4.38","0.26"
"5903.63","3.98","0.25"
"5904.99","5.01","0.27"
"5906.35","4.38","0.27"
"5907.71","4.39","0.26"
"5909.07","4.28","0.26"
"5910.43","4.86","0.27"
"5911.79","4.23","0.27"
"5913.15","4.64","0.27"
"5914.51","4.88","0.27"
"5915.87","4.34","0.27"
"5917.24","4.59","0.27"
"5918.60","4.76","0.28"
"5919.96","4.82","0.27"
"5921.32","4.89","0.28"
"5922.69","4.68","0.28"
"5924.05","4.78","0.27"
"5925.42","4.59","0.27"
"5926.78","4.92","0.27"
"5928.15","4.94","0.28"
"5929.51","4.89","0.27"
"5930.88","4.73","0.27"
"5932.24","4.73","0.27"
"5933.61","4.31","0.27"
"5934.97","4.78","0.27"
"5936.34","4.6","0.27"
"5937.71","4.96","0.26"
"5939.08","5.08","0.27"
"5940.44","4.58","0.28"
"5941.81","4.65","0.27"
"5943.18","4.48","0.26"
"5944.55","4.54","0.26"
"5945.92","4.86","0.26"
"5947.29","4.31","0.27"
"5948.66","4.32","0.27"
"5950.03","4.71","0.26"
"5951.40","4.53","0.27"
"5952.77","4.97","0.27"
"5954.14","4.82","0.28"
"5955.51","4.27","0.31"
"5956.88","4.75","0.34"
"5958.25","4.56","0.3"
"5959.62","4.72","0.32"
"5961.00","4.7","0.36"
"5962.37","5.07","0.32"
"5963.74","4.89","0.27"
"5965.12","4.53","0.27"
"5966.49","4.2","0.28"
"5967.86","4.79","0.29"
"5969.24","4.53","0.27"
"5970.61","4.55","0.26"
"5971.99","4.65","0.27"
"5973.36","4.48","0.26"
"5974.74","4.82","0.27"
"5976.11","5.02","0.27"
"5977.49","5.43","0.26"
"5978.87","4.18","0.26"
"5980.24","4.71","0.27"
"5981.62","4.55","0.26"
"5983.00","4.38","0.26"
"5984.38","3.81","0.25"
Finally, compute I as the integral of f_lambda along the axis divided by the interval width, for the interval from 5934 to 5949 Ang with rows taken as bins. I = 4.65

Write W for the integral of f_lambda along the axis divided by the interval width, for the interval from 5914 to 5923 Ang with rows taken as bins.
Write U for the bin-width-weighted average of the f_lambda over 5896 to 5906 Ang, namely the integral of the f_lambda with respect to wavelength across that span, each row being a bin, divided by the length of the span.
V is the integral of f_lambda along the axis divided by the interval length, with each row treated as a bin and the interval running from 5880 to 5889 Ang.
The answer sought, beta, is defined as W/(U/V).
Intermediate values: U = 4.32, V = 4.53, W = 4.705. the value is 4.94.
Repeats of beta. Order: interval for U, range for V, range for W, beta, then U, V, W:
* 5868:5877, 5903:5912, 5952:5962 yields 4.35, 4.82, 4.46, 4.697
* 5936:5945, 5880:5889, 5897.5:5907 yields 4.15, 4.70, 4.53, 4.306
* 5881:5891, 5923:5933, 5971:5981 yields 5.16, 4.41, 4.79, 4.747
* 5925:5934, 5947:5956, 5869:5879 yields 4.65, 4.75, 4.58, 4.819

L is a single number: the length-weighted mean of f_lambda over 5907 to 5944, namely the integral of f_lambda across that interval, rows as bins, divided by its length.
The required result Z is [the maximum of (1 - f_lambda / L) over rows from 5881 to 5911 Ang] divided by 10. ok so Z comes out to 0.021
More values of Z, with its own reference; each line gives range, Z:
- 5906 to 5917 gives 0.010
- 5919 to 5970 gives 0.010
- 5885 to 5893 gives 0.017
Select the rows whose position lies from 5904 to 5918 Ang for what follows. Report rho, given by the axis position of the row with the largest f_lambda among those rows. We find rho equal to 5904.99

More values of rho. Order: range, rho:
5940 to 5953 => 5952.77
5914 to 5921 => 5914.51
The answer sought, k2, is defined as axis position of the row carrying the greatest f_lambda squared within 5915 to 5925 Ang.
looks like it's 5921.32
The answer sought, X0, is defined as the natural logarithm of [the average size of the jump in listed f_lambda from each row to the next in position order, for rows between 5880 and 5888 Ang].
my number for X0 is -1.20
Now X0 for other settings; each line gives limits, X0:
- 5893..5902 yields -1.15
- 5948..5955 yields -1.24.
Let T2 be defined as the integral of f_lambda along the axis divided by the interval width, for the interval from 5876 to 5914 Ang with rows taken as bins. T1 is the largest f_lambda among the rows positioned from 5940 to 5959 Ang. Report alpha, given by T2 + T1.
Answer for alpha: 9.4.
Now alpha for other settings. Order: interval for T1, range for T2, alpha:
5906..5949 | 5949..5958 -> 9.7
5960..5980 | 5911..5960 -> 10.1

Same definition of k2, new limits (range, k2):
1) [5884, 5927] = 5904.99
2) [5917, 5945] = 5939.08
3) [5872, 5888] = 5879.21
